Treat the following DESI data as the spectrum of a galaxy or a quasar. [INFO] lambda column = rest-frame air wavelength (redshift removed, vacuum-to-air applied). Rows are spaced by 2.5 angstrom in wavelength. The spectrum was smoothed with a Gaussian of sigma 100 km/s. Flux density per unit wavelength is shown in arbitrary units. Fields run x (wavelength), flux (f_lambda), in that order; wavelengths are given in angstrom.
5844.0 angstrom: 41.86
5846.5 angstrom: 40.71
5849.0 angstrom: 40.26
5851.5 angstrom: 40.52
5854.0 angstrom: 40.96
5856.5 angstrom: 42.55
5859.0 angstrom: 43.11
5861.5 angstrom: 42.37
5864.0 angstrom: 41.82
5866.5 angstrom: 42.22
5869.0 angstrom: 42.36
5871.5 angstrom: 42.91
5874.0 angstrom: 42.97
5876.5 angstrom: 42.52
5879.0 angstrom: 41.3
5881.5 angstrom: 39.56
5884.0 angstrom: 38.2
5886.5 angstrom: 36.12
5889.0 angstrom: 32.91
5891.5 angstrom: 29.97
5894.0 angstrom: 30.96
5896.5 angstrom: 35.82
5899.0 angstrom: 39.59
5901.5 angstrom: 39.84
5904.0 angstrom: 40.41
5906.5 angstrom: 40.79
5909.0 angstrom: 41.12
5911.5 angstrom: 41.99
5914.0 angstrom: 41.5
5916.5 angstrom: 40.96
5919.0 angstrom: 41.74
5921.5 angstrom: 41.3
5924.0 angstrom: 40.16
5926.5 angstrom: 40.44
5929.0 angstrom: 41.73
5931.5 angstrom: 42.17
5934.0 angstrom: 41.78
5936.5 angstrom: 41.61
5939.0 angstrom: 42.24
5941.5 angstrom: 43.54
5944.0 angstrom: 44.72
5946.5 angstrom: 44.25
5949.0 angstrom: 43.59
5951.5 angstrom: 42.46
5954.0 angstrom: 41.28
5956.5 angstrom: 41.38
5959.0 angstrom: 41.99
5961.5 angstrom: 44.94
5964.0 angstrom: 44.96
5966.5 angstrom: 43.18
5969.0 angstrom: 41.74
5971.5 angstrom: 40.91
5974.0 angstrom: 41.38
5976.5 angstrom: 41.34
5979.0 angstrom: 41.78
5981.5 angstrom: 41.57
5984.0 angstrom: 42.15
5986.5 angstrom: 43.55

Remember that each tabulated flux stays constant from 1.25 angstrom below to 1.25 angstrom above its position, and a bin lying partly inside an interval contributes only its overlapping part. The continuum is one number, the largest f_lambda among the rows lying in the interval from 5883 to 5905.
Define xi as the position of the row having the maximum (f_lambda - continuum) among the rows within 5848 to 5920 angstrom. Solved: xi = 5859.0 angstrom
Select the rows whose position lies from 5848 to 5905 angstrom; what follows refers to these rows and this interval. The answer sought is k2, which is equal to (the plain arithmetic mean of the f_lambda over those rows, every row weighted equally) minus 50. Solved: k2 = -10.5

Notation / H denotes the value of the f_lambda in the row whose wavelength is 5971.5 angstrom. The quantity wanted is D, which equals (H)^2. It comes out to 1674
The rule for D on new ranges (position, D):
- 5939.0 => 1784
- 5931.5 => 1778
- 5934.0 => 1746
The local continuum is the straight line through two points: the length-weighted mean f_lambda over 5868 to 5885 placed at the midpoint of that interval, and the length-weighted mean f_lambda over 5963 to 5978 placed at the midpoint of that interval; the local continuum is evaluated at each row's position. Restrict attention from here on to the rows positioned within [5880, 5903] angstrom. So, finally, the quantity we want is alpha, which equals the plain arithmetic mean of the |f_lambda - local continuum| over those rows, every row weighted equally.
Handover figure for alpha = 5.67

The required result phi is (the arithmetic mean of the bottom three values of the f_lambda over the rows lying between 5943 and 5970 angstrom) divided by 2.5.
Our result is 16.6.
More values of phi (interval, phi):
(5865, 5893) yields 13.2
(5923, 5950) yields 16.3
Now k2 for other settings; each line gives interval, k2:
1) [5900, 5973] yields -8.0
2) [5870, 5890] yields -10.4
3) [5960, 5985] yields -7.6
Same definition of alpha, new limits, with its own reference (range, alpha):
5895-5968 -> 1.21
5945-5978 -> 1.23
